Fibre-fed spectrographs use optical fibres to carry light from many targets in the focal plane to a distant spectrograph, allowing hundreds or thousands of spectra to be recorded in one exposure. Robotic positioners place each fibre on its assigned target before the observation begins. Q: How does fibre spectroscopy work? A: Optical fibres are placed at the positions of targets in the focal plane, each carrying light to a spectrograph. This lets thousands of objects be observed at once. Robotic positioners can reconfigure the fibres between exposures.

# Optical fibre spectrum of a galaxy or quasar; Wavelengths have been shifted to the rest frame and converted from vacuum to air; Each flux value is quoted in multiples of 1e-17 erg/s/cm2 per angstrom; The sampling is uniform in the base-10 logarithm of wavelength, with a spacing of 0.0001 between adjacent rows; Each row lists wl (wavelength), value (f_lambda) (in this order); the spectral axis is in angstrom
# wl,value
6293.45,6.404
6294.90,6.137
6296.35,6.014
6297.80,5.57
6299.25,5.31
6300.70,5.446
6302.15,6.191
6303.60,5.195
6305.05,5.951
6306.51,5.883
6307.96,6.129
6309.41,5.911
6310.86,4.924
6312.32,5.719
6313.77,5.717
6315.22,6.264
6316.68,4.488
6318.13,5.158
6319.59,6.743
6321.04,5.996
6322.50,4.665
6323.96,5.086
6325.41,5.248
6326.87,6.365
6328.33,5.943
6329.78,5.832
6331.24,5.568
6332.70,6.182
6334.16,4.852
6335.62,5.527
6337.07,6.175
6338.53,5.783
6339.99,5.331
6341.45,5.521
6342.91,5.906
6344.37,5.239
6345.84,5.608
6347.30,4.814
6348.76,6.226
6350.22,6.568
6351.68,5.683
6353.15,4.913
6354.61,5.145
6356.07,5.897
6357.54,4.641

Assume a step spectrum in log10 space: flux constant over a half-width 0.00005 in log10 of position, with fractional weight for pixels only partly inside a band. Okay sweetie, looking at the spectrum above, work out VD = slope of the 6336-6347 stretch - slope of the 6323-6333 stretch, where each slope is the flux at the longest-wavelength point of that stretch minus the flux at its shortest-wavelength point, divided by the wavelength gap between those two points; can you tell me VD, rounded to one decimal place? -0.2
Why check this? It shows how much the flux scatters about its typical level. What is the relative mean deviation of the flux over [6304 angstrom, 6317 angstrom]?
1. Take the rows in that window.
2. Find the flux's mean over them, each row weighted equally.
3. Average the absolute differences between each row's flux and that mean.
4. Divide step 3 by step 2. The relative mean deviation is 0.075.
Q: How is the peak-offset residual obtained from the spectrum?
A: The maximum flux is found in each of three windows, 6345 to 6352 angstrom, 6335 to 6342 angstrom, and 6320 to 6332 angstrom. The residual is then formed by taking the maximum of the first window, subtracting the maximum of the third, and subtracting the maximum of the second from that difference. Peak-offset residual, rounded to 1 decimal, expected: -6.0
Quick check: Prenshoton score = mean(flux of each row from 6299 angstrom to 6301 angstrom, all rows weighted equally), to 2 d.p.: 5.38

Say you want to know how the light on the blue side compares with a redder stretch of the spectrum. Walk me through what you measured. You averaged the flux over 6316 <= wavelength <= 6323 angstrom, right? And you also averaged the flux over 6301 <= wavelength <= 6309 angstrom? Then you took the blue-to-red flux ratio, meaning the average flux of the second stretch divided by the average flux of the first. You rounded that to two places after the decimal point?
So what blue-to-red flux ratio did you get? 1.08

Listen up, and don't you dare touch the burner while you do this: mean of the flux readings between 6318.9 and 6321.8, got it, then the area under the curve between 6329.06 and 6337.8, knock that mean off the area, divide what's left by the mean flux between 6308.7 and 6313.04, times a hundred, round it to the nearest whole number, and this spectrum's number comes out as 787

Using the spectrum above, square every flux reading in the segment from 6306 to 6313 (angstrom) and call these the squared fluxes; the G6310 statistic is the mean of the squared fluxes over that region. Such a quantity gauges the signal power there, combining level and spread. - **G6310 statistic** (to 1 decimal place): 32.8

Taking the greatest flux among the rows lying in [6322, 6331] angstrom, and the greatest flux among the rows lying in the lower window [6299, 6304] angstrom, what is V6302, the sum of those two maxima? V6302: 12.6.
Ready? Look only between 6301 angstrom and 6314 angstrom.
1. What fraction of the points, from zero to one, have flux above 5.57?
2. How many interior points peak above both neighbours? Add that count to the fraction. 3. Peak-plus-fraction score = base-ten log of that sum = 0.58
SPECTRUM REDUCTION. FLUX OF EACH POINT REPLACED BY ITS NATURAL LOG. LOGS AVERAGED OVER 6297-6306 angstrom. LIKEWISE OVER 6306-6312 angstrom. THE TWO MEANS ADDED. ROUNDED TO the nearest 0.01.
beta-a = 3.46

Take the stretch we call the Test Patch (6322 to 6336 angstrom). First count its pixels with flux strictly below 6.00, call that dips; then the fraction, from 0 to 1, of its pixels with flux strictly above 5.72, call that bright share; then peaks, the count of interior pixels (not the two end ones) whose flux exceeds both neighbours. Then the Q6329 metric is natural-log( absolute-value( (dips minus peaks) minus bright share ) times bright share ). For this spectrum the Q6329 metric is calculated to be 0.81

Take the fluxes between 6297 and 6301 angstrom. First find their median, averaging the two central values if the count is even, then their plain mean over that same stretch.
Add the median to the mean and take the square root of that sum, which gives 3.30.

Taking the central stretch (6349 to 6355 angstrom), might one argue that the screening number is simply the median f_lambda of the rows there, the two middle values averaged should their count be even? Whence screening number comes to 5.41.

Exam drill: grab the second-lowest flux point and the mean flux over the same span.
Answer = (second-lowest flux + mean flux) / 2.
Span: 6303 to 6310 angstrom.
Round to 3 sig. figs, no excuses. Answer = 5.85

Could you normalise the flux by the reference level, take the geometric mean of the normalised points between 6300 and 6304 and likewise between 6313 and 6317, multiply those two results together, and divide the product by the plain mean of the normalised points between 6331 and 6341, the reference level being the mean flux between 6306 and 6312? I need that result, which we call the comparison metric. 0.95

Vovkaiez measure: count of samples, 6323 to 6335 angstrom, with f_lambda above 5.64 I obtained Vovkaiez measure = 4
